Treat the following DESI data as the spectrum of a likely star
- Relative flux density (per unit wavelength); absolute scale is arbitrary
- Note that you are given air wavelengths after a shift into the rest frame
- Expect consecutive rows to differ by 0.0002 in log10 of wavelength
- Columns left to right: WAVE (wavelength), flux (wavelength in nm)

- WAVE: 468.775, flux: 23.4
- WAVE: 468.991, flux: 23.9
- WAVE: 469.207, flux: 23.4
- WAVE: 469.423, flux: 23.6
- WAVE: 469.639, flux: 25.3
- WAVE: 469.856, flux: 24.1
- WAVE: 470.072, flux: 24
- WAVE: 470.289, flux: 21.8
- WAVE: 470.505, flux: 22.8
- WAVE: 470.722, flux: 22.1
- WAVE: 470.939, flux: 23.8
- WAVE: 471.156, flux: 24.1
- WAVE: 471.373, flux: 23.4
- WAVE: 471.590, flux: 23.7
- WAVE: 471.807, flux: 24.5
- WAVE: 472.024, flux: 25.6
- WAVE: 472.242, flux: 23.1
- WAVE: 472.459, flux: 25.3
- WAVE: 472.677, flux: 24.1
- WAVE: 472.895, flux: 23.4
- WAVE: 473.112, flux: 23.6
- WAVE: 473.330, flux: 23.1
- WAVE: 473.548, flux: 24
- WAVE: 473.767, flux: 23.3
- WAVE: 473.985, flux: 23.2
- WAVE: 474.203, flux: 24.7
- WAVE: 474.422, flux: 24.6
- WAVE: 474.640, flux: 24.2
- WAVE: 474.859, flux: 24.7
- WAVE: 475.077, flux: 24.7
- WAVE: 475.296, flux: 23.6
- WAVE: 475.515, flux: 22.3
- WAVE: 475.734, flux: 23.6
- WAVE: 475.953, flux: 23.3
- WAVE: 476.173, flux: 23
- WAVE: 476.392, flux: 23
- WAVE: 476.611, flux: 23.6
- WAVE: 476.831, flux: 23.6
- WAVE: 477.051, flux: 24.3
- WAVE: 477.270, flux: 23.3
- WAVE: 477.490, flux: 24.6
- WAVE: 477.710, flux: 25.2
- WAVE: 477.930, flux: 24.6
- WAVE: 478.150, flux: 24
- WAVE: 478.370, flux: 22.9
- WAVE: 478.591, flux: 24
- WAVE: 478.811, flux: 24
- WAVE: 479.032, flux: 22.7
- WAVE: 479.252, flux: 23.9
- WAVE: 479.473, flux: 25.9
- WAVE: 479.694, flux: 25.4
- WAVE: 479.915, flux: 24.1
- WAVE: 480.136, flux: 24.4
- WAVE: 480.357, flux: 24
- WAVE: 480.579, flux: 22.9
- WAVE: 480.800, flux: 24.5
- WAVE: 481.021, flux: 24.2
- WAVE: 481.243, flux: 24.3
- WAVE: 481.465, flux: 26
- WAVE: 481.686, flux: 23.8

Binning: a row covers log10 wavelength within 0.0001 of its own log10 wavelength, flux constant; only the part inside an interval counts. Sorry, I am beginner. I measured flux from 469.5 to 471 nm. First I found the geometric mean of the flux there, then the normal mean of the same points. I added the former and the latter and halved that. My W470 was 23.4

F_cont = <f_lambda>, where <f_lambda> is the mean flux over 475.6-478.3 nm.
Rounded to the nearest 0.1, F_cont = 23.8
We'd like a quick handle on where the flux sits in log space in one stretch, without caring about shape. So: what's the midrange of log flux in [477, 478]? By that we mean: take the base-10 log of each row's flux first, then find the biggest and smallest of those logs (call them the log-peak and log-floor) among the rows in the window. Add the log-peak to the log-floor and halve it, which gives 1.38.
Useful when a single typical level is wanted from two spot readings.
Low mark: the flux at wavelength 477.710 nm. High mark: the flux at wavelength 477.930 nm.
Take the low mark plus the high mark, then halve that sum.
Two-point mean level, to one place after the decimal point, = 24.9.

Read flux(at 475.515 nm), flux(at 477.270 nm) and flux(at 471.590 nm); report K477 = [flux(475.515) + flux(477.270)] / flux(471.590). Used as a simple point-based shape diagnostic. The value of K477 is 1.92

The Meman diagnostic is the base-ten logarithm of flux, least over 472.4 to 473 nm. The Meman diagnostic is 1.37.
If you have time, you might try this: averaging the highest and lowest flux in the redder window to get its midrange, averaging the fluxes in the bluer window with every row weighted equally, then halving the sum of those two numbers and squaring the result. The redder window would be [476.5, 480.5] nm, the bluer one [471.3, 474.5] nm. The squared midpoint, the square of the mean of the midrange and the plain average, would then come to 583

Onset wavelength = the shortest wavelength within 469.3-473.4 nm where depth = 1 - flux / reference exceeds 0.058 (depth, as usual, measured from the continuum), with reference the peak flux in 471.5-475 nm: 469.423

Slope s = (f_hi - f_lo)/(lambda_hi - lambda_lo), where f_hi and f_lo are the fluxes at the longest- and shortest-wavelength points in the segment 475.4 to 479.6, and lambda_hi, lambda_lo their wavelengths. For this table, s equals 0.9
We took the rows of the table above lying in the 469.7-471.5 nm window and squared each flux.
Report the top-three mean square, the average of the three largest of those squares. 579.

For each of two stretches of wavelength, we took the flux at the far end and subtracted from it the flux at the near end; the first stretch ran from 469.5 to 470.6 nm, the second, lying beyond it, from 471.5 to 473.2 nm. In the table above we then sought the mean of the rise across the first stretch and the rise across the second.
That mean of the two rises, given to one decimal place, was -1.3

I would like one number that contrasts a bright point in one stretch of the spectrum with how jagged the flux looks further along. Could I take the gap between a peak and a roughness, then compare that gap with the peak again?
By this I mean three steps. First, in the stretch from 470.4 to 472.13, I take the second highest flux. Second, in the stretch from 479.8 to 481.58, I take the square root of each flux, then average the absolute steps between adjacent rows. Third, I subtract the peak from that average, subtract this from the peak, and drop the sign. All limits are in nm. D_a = 48.9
